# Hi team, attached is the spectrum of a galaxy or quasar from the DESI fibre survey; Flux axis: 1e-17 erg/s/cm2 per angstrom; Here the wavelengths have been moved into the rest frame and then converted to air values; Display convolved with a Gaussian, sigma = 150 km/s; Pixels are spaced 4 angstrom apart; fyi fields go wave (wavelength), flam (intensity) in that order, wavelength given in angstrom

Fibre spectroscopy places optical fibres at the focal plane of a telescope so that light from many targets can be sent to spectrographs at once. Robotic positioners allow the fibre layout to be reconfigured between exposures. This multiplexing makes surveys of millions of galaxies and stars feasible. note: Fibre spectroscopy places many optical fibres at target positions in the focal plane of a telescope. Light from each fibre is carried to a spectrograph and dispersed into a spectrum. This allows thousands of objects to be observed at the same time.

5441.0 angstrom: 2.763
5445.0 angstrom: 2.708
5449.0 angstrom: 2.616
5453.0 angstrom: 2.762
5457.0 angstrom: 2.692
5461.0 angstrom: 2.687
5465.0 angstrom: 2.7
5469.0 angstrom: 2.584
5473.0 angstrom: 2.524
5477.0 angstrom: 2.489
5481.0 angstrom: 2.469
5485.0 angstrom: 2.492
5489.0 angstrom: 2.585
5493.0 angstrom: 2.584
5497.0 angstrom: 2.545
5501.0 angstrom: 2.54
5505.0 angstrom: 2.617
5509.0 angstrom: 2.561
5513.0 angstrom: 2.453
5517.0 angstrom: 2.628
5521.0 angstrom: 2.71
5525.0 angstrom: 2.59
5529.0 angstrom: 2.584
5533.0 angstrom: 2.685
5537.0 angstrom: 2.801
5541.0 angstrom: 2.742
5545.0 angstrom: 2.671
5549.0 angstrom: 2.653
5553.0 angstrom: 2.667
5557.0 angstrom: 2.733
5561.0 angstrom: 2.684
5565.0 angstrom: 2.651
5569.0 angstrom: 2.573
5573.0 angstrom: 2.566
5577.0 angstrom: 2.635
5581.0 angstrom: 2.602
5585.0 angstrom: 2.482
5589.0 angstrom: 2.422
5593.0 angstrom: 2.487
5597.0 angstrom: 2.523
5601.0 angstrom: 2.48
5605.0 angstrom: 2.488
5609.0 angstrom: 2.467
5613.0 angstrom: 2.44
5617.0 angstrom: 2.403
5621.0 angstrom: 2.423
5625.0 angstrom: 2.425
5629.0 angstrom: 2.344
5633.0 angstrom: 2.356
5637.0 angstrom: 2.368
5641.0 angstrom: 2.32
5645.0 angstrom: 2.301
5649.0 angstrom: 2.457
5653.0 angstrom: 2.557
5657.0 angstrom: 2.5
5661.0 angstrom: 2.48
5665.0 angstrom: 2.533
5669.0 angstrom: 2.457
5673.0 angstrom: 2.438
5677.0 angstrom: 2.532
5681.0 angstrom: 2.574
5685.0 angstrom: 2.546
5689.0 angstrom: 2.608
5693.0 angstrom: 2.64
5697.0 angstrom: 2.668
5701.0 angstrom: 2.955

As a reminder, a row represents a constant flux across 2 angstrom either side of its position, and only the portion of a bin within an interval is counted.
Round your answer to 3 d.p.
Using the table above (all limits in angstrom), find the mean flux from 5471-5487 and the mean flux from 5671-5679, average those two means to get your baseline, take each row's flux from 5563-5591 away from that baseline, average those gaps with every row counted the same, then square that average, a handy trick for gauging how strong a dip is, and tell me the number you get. 0.005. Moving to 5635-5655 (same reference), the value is 0.008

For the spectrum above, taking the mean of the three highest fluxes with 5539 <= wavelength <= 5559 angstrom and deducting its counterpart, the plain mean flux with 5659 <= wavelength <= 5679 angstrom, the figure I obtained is 0.23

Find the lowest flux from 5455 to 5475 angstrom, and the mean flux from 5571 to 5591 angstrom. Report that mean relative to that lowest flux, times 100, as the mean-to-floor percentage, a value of 101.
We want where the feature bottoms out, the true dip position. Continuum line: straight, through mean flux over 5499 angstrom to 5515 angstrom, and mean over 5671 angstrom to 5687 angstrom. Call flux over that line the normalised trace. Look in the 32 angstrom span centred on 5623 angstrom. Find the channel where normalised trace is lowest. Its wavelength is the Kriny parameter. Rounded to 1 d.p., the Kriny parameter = 5629.0 angstrom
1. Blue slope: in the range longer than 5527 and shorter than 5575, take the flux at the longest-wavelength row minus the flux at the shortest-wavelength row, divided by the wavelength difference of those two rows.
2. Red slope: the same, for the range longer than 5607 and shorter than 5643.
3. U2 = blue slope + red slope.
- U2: -0.0050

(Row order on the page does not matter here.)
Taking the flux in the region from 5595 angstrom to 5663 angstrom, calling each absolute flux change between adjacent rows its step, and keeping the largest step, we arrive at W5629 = 0.156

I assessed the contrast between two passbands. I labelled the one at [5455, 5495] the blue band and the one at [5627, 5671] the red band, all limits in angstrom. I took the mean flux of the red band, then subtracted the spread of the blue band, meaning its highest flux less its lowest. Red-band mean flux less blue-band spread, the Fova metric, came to 2.19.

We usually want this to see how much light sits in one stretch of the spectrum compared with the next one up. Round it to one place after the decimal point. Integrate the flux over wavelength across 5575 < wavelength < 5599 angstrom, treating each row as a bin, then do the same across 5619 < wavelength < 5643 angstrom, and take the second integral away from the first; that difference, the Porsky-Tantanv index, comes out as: 3.7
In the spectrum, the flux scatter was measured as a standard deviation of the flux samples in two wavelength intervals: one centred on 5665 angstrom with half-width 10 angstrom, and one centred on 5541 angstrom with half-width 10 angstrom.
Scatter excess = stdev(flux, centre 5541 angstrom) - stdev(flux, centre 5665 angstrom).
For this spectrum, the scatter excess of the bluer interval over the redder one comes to 0.02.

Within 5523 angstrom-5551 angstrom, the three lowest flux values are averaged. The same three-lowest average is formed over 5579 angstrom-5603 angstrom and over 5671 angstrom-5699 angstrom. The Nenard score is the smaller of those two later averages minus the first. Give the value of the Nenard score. -0.15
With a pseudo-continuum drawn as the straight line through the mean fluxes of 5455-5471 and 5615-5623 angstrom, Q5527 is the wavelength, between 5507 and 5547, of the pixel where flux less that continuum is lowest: 5513.0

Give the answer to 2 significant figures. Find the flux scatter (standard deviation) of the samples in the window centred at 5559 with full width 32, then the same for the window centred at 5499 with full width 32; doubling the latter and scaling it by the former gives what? 1.9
